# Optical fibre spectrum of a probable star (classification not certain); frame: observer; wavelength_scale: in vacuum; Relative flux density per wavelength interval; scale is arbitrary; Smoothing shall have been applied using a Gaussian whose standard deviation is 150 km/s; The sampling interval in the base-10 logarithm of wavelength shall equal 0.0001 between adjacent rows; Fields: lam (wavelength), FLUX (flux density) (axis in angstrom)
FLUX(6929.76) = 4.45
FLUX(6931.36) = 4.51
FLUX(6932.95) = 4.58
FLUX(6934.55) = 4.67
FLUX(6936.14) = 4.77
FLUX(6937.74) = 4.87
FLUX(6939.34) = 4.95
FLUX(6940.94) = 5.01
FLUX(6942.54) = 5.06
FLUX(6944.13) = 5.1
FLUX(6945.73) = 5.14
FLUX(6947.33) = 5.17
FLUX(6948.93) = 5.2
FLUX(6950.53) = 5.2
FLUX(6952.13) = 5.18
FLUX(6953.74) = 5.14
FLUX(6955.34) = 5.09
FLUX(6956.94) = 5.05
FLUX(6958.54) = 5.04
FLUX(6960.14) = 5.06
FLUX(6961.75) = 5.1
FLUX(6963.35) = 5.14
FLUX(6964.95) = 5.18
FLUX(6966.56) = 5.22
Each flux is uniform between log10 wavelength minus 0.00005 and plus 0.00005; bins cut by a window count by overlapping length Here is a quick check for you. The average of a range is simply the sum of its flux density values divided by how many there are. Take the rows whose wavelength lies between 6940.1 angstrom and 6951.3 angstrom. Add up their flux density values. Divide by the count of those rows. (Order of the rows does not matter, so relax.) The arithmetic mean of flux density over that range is 5.13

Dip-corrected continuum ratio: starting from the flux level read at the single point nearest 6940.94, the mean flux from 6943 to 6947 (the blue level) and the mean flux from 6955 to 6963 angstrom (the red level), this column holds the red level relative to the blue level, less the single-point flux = -4.0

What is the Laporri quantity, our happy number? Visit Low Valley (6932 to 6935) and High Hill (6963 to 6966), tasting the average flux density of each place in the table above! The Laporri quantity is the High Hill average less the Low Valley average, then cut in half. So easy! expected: 0.27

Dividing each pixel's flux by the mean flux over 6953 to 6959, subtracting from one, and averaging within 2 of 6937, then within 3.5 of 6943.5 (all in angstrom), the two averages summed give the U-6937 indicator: 0.05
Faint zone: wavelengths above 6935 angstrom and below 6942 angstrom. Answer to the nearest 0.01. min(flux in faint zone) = 4.77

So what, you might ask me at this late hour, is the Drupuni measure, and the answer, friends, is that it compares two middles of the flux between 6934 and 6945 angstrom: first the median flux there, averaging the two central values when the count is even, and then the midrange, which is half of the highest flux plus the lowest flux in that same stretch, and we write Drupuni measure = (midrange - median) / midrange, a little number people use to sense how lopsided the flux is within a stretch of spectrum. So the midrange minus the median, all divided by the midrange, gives -0.0133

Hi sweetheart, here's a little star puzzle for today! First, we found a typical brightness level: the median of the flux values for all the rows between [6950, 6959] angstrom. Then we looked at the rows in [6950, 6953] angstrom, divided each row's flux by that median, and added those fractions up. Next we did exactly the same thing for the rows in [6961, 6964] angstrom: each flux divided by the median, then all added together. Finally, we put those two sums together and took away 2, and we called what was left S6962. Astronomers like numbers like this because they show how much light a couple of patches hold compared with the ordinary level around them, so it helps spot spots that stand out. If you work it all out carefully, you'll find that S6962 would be 2.03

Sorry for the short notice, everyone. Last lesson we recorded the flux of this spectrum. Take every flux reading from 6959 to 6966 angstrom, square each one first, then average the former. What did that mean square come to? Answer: 26.2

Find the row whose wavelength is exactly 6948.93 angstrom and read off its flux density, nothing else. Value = 5.2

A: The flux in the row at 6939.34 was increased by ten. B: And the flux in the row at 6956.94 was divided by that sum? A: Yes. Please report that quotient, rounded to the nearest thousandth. 0.338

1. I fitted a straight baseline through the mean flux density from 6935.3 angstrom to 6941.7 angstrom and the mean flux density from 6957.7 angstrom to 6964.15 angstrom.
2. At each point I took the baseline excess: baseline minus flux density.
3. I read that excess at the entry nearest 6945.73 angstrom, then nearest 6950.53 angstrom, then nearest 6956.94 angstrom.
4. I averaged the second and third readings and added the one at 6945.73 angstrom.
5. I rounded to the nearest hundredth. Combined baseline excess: -0.28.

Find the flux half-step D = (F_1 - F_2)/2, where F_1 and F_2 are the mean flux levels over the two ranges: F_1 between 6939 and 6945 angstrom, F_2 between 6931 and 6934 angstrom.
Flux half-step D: 0.24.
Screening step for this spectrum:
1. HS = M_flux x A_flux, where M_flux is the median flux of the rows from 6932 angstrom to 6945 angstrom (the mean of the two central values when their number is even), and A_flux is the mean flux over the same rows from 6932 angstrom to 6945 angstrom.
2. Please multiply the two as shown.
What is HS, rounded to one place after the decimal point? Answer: 23.9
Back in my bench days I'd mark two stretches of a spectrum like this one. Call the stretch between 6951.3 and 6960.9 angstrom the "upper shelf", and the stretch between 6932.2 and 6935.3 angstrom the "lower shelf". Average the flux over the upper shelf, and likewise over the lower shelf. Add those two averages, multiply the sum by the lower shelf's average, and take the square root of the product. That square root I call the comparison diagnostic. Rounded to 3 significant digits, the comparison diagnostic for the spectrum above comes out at 6.70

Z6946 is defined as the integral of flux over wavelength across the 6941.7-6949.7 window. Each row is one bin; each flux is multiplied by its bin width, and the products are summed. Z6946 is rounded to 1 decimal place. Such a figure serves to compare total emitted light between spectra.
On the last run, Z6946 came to 41.1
